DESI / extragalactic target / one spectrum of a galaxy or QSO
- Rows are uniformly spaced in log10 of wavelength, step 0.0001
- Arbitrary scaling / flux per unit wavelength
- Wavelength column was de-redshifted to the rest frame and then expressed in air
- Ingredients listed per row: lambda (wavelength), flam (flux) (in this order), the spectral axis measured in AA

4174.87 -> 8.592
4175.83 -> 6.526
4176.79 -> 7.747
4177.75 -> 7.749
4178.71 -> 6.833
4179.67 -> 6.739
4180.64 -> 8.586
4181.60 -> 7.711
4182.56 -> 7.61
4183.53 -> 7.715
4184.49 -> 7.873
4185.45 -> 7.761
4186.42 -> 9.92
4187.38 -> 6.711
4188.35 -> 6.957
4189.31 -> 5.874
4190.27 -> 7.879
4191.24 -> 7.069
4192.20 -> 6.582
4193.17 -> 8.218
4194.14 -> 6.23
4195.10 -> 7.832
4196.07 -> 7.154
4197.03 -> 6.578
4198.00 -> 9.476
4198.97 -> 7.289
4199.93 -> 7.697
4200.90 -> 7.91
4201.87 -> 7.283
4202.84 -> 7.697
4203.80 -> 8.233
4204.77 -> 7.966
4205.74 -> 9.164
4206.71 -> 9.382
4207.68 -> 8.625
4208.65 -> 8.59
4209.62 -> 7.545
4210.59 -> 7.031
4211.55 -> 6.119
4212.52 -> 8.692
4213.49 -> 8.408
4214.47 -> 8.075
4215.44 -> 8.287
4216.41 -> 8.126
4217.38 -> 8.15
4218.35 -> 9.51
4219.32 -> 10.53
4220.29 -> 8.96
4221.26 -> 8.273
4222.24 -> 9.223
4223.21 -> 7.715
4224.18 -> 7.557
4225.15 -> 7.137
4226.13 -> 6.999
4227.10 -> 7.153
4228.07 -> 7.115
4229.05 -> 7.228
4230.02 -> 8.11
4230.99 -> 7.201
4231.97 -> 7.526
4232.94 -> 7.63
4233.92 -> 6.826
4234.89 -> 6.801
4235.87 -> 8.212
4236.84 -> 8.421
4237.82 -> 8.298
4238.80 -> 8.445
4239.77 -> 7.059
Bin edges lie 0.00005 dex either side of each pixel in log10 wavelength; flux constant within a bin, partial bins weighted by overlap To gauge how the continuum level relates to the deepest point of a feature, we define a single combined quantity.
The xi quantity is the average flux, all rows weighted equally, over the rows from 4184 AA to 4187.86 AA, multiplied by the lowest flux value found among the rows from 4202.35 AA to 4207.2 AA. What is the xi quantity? 62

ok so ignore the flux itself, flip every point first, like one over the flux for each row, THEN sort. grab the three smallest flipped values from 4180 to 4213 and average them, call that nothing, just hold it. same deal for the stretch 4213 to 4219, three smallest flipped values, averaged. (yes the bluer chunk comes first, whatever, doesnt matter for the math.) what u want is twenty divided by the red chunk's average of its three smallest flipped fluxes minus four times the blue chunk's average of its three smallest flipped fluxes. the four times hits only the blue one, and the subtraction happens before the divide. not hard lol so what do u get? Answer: -66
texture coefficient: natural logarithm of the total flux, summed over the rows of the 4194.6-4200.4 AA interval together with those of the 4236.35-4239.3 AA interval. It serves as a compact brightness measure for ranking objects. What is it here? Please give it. 4.27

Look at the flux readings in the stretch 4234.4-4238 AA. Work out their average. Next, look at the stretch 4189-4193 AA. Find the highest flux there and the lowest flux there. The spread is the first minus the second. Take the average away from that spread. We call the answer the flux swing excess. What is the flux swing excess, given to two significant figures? -5.9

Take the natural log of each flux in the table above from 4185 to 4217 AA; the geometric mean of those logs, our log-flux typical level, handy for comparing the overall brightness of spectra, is 2.04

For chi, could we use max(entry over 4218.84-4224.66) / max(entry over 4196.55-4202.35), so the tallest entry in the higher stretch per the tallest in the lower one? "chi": 1.11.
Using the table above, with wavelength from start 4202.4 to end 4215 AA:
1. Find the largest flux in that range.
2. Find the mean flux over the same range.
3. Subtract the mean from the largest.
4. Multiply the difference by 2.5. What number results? 3.2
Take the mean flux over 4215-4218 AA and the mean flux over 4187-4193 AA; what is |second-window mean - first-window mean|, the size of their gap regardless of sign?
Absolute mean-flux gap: 1.3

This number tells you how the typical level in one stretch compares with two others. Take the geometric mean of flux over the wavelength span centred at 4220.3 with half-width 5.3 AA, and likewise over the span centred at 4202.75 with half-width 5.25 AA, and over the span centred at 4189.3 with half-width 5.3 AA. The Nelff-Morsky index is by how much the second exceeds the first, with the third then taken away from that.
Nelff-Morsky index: -7.53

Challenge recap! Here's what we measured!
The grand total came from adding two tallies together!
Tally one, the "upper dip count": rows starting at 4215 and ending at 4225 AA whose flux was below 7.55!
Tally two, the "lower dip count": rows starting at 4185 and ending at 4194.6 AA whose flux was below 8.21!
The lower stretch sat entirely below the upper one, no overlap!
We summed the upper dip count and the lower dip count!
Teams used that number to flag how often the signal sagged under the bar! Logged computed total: 8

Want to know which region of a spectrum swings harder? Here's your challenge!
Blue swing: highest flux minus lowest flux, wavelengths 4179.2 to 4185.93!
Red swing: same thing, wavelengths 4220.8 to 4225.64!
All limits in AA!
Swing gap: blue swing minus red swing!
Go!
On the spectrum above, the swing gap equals -0.24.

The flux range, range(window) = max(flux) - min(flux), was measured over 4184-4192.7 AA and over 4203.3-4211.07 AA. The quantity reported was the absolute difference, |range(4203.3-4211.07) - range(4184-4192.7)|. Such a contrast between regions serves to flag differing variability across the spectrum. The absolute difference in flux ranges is 1.7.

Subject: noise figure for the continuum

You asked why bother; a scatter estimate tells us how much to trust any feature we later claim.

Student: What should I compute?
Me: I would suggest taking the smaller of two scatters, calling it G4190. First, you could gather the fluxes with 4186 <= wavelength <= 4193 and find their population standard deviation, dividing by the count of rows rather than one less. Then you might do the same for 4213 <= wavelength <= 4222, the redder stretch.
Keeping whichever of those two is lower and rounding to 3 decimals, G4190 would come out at 0.784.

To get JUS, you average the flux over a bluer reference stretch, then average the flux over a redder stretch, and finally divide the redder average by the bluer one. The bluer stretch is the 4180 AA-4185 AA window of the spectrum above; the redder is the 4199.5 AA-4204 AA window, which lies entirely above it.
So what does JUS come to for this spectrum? 0.98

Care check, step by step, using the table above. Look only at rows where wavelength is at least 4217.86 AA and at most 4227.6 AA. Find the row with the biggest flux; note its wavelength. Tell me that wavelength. 4219.32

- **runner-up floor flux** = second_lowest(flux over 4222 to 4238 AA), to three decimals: 6.826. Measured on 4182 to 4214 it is 6.119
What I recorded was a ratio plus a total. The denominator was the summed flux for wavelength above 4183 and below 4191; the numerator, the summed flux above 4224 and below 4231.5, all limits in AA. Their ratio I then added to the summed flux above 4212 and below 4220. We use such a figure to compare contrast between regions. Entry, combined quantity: 71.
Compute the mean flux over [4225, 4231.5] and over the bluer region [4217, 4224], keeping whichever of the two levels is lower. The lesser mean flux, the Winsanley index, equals 7.28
